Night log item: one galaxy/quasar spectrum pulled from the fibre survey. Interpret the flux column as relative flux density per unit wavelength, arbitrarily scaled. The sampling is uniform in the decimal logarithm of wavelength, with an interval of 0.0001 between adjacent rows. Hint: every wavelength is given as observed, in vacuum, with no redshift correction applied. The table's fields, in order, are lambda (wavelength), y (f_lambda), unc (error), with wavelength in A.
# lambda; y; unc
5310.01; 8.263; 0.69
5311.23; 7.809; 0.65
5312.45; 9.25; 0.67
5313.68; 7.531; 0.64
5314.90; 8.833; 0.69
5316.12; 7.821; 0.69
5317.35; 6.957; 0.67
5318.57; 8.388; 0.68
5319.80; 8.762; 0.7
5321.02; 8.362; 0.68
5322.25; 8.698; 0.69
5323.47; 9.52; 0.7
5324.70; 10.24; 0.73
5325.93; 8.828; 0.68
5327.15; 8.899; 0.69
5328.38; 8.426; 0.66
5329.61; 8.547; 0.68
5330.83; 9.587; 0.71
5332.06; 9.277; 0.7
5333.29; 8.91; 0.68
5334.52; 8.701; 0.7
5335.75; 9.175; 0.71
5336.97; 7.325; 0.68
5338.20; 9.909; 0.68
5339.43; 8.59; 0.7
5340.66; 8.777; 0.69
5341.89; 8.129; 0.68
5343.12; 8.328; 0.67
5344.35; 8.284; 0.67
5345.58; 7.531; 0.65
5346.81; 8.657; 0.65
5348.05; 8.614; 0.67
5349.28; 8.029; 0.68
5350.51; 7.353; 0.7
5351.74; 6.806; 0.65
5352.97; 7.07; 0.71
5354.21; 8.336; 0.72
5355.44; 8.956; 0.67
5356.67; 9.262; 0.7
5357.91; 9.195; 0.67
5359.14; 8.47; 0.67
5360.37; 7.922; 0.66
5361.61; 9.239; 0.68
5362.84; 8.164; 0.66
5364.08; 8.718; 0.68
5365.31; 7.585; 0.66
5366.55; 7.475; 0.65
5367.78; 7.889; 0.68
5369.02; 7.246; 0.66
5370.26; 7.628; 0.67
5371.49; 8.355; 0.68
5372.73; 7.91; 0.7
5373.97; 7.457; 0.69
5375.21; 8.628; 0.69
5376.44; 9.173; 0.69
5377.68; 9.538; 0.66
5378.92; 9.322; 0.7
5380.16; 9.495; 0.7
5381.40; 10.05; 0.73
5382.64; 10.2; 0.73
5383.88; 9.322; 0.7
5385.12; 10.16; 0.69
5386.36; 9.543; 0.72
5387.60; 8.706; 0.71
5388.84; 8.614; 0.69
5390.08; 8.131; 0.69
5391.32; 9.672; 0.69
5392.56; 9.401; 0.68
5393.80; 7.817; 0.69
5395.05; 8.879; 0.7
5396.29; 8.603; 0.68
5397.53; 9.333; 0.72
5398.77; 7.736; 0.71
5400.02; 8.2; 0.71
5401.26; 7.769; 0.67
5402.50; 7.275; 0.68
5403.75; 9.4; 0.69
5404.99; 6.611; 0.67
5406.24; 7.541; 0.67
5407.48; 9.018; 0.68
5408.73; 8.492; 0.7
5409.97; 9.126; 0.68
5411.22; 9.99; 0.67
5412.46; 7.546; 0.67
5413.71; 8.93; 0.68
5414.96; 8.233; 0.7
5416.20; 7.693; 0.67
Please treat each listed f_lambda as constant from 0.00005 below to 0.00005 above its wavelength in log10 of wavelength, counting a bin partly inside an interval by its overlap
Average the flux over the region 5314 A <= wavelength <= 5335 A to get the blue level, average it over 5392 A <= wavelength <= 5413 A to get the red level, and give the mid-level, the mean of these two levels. 8.57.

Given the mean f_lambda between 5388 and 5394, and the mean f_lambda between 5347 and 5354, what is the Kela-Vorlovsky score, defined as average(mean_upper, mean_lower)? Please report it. 8.2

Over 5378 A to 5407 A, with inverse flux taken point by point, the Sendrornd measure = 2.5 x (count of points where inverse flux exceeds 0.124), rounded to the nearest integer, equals 15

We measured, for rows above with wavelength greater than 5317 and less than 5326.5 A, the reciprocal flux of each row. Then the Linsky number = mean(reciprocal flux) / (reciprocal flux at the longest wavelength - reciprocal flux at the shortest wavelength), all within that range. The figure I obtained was -3.8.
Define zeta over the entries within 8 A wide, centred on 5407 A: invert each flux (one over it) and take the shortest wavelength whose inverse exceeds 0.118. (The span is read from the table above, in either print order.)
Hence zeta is 5404.99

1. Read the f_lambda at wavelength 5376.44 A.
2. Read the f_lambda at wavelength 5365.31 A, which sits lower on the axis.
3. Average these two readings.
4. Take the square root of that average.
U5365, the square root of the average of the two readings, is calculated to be 2.89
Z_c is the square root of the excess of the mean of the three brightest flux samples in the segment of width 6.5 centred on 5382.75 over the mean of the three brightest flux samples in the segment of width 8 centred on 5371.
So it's 1.4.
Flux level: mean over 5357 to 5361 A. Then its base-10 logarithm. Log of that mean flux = 0.93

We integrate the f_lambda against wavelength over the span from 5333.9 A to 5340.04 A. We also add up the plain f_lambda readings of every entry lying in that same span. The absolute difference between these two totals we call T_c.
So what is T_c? 10.00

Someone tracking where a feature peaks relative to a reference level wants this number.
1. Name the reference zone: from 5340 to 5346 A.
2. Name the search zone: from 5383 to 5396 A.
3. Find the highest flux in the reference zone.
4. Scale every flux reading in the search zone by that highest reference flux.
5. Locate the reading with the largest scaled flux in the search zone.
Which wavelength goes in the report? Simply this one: 5385.12 A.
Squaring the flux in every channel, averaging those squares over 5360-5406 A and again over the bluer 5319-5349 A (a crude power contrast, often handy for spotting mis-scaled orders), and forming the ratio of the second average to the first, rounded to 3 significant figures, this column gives 1.04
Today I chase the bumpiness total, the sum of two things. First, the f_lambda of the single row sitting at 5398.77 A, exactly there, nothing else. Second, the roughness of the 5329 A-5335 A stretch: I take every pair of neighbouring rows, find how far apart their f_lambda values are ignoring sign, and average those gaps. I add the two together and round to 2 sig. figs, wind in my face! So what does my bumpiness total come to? 8.2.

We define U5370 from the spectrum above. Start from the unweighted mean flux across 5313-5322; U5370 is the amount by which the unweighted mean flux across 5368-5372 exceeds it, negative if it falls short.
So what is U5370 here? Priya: -0.4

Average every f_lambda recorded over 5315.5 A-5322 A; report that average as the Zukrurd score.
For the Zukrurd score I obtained 8.1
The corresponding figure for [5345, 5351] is 8.0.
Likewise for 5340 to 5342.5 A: 8.5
